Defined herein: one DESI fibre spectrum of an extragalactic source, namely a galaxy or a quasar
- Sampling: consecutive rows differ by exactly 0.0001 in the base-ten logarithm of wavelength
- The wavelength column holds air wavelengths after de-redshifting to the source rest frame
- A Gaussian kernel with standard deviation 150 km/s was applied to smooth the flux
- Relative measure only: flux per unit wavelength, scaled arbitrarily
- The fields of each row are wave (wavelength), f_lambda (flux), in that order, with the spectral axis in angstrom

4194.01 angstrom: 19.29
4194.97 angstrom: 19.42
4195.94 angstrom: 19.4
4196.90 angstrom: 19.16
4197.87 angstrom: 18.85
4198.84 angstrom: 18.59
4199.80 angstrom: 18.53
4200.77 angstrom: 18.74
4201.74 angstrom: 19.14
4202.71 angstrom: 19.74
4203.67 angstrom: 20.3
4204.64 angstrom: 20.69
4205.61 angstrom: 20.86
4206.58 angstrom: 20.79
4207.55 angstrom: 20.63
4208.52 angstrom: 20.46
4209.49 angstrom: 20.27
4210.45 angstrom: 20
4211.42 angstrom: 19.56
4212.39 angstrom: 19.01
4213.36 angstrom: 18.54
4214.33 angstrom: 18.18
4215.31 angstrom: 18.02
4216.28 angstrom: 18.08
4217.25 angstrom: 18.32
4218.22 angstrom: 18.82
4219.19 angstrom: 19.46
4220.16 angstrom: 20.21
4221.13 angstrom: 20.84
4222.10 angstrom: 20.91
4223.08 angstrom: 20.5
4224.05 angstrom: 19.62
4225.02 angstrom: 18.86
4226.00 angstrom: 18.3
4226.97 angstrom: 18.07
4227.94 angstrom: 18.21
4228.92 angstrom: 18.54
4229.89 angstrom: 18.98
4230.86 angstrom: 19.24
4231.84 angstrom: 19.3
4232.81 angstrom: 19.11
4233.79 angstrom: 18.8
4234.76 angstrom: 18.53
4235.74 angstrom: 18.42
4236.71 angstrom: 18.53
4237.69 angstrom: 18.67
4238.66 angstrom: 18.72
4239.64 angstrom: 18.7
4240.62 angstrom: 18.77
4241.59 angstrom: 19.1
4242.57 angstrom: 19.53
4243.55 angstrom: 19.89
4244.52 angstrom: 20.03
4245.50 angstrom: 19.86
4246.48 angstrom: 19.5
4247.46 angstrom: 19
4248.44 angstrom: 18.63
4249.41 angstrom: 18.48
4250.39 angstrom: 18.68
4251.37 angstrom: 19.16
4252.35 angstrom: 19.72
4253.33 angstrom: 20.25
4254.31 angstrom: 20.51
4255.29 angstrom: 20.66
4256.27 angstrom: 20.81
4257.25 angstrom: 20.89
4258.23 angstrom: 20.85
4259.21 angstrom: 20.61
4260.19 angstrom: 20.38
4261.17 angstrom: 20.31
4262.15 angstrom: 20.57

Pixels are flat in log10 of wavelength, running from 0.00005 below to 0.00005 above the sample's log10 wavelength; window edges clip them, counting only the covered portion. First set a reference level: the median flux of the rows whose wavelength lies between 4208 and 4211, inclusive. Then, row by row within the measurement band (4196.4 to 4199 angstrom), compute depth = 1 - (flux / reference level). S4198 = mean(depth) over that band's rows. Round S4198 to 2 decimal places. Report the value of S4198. 0.07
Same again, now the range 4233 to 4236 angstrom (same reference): 0.08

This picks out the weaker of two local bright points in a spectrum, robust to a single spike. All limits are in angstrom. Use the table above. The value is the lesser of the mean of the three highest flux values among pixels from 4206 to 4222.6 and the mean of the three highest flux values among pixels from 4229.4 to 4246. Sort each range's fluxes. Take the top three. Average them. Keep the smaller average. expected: 19.9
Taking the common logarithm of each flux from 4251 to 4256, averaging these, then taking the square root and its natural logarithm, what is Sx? 0.132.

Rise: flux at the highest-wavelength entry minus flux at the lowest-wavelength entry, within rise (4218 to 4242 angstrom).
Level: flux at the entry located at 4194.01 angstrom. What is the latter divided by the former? 69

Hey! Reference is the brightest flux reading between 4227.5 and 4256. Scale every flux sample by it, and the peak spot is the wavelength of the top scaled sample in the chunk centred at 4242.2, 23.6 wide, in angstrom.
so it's 4253.33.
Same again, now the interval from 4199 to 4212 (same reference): 4205.61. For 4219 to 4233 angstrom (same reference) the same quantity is 4222.10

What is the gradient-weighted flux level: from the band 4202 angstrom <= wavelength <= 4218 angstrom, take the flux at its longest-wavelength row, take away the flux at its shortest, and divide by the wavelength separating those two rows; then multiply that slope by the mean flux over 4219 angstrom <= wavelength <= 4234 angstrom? -1.9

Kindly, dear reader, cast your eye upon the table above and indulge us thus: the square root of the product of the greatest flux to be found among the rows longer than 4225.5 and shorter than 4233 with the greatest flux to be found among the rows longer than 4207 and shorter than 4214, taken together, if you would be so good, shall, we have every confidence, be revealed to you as 20.0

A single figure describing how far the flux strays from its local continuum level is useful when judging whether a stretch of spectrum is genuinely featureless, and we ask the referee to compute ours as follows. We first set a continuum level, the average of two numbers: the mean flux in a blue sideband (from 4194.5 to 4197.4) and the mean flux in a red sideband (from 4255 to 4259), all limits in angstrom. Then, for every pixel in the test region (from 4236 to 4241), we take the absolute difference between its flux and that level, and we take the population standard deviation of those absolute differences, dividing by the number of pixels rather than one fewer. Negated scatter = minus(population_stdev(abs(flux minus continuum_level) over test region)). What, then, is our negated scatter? -0.08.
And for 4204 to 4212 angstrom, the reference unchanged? -0.24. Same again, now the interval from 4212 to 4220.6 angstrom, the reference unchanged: -0.62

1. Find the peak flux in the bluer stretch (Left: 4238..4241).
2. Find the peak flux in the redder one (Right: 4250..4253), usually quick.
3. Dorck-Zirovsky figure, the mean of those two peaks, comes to 19.2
